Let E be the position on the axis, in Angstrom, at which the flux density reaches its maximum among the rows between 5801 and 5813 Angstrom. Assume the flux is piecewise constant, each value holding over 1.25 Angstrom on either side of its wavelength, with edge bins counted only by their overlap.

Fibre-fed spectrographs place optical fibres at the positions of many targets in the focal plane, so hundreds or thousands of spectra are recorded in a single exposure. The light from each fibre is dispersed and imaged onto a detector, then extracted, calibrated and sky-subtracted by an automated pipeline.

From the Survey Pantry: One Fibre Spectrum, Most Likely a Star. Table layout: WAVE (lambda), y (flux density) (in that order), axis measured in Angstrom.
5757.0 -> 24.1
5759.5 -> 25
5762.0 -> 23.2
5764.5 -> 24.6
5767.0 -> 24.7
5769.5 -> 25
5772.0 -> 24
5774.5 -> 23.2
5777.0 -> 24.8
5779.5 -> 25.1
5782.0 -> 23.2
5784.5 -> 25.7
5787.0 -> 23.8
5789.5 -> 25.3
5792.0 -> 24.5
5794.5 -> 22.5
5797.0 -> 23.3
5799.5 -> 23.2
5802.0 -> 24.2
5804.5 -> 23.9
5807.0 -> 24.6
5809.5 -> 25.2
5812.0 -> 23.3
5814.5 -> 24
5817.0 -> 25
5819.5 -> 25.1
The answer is 5809.5 Angstrom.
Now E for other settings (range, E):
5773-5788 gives 5784.5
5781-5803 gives 5784.5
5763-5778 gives 5769.5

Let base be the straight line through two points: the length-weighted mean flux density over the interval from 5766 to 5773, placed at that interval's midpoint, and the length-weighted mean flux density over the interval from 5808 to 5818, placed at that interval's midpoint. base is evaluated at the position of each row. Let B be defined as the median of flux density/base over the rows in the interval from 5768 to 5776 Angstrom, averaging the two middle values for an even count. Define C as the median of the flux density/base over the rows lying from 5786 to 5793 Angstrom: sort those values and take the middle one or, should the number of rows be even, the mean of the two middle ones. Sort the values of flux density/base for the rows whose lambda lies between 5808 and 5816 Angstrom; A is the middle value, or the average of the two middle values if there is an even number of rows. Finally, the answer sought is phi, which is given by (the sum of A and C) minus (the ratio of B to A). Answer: 1.00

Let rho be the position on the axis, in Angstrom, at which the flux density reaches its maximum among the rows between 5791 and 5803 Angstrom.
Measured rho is 5792.0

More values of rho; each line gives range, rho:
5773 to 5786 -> 5784.5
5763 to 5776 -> 5769.5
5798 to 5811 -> 5809.5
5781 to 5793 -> 5784.5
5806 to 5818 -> 5809.5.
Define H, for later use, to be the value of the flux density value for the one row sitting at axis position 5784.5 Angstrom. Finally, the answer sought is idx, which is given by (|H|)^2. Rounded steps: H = 25.7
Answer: 660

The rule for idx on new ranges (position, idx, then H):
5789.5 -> 640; 25.3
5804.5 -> 571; 23.9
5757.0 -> 581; 24.1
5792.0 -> 600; 24.5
